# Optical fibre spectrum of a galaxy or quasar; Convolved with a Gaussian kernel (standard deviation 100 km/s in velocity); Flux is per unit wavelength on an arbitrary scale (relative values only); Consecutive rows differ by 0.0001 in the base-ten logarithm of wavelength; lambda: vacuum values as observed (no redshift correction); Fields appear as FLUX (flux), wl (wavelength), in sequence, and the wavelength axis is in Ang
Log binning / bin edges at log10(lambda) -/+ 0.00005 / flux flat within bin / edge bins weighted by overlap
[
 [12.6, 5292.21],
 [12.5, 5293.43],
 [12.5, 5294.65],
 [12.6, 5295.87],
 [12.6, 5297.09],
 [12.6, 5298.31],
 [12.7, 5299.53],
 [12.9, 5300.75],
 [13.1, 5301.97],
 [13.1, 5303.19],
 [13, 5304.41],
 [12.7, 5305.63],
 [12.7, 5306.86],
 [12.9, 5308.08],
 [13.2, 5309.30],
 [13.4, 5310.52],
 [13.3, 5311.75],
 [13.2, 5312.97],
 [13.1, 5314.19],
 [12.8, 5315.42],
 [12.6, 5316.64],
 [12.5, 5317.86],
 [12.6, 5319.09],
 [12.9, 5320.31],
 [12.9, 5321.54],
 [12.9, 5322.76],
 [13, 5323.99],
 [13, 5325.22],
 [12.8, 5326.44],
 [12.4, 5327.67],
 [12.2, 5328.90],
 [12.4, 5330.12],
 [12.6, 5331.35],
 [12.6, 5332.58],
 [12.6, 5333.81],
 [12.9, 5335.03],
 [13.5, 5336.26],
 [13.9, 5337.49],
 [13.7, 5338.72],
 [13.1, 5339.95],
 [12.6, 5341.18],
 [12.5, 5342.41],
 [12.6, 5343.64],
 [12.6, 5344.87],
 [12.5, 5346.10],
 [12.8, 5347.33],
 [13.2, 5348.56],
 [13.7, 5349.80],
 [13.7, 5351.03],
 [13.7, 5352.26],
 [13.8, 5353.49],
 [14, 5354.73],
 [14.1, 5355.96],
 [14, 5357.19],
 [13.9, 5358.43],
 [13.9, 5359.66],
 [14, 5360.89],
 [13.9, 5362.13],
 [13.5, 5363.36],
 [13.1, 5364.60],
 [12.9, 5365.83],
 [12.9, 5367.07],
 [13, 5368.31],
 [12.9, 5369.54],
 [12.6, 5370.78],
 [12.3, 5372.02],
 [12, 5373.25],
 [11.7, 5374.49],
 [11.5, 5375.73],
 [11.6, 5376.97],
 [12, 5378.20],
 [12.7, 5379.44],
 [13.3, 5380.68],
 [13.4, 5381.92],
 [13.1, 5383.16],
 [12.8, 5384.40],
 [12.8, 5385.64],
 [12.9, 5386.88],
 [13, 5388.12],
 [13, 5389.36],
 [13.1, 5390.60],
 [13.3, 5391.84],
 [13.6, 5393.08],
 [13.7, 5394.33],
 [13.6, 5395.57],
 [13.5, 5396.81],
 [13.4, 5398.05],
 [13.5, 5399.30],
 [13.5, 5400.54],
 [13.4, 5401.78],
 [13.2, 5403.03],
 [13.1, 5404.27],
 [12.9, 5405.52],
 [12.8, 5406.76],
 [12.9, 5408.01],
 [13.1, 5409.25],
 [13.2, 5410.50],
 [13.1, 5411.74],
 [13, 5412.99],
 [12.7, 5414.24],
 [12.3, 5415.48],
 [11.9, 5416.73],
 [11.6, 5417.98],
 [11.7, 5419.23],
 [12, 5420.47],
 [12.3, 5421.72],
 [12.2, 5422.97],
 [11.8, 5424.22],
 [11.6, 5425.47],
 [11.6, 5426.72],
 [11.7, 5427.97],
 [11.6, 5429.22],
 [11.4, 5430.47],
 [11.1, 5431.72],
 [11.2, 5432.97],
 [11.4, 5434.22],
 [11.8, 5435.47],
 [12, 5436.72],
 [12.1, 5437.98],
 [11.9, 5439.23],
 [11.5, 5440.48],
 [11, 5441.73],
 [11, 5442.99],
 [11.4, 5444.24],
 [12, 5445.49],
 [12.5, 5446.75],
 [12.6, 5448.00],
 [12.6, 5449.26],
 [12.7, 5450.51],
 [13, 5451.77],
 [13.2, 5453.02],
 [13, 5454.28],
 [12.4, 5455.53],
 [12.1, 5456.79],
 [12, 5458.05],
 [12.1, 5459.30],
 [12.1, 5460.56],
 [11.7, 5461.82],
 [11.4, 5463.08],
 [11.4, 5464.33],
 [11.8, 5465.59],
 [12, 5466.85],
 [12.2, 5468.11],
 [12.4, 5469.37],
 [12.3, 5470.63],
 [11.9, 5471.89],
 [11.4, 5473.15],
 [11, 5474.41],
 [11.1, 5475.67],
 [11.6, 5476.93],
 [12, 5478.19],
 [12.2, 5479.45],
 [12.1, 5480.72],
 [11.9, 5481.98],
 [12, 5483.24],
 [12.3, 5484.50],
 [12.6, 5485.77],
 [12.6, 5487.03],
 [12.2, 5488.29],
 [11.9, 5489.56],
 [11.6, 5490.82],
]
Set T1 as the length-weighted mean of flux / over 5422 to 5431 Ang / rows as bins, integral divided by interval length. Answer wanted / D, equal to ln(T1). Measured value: 2.46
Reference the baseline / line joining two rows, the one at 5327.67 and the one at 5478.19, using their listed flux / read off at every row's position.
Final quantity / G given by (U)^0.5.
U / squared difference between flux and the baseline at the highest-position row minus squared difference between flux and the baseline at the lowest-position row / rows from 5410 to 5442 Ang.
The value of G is 0.40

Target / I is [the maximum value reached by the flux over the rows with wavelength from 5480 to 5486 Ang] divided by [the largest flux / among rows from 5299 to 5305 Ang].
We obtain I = 0.96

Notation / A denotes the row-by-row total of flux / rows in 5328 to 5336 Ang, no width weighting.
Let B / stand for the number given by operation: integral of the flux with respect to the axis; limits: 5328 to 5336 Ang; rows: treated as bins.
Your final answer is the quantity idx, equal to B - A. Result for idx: 25.4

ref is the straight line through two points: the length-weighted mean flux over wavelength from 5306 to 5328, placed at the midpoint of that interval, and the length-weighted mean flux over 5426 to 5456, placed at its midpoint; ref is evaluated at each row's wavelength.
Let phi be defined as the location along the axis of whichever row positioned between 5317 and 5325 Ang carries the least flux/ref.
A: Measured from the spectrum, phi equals 5317.86 Ang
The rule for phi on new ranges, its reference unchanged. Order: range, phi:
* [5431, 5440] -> 5431.72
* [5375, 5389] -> 5375.73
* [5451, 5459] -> 5458.05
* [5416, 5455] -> 5441.73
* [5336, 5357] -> 5342.41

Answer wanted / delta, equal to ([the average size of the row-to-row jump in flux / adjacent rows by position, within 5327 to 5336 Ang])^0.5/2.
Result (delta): 0.194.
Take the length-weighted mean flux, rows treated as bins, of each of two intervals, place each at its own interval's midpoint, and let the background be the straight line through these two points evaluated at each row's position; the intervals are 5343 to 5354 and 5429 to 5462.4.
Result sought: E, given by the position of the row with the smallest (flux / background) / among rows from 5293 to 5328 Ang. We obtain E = 5293.43 Ang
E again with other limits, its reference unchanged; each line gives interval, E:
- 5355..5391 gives 5375.73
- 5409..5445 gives 5431.72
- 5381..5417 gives 5416.73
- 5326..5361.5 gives 5328.90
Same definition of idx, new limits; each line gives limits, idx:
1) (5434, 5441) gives 12.0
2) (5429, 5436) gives 11.4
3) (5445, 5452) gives 12.4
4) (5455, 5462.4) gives 16.8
